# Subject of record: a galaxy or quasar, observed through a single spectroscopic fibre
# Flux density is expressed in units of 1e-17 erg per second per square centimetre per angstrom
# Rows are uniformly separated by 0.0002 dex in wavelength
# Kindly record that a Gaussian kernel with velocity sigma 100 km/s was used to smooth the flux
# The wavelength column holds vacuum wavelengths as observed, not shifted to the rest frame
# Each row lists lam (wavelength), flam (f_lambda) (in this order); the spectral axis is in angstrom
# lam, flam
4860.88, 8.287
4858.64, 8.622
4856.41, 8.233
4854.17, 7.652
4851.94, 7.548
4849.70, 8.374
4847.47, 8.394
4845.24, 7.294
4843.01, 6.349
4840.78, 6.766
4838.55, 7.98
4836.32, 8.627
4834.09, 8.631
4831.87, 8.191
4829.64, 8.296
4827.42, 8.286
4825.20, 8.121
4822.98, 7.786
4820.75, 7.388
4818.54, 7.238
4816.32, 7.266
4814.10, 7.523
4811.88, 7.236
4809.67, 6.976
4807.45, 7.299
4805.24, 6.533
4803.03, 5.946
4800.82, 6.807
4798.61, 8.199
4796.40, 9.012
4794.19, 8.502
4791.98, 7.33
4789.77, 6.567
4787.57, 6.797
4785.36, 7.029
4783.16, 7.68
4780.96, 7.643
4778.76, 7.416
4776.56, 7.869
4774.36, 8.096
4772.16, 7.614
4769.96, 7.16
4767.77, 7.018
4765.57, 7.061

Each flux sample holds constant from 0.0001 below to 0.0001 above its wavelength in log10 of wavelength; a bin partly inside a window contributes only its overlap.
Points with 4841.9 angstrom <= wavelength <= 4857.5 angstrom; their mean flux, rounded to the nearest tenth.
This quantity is 7.7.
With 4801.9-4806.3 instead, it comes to 6.2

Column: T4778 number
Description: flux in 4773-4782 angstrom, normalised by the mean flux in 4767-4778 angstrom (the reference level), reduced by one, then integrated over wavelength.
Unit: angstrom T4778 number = 0.2 angstrom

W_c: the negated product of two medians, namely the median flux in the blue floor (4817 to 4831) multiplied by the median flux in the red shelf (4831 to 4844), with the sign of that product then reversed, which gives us -64.3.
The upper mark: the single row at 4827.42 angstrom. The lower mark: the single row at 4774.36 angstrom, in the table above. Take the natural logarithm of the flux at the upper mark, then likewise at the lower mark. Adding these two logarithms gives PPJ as 4.21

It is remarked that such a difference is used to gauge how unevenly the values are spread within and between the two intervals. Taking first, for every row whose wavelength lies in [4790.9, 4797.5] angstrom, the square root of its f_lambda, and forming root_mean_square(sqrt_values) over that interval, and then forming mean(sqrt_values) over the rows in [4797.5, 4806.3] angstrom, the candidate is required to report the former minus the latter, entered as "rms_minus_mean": 0.26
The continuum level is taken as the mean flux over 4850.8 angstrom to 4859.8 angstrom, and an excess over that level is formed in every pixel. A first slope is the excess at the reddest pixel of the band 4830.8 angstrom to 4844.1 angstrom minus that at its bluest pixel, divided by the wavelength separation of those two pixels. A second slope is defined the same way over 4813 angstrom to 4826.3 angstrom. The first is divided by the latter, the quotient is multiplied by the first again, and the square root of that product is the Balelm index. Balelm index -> 0.71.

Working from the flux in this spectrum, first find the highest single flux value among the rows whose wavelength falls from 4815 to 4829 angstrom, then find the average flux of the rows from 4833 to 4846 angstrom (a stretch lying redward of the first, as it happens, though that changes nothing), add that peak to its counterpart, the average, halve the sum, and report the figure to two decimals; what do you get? 7.95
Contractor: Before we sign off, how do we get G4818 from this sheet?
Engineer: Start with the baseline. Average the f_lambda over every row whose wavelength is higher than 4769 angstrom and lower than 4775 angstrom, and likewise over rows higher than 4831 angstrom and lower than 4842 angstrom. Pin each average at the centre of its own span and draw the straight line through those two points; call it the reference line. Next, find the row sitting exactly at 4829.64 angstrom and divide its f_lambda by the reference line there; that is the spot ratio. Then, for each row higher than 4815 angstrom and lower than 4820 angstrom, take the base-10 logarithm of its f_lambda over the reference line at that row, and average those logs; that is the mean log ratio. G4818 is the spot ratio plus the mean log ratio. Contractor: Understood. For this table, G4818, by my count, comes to 1.00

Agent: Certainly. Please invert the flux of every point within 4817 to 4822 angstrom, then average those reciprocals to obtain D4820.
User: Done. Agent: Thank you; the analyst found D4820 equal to 0.137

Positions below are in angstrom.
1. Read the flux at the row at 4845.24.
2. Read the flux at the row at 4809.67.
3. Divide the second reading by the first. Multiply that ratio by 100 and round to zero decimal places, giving 96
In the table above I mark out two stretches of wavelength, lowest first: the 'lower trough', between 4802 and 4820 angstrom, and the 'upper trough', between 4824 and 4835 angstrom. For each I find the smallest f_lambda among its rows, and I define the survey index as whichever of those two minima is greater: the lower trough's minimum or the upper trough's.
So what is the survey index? 8.12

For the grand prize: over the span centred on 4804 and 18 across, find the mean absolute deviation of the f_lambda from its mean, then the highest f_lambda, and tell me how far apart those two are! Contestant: 8.32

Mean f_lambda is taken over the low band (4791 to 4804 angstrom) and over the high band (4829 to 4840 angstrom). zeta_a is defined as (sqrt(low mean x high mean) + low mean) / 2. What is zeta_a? 7.8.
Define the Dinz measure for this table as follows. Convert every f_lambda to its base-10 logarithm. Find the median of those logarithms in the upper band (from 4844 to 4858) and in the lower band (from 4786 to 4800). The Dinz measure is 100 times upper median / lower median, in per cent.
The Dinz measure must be 101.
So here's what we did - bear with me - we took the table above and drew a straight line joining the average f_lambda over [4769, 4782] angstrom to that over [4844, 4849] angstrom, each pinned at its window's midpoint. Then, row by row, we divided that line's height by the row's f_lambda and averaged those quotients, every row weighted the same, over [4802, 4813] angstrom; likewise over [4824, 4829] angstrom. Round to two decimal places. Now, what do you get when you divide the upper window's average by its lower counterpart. 0.83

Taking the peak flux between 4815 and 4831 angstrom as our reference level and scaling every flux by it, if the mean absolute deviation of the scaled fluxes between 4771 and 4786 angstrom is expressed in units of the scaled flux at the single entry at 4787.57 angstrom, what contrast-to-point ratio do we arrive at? 0.034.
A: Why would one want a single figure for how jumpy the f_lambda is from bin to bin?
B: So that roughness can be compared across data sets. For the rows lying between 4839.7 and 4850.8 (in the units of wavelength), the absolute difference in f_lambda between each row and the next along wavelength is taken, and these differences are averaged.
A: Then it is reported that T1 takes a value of 0.62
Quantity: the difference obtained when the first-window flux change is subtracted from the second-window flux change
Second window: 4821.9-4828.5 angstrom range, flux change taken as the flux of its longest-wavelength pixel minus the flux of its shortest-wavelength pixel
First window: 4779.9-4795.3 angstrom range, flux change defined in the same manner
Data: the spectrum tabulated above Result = -0.4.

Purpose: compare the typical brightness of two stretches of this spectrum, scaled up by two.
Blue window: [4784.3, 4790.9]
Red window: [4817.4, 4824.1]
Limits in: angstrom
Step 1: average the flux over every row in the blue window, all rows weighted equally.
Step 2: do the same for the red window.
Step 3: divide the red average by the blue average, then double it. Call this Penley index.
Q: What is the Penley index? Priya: 2.20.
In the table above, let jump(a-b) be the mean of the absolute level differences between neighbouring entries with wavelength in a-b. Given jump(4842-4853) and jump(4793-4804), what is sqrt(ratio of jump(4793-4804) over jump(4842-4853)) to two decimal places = 1.11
